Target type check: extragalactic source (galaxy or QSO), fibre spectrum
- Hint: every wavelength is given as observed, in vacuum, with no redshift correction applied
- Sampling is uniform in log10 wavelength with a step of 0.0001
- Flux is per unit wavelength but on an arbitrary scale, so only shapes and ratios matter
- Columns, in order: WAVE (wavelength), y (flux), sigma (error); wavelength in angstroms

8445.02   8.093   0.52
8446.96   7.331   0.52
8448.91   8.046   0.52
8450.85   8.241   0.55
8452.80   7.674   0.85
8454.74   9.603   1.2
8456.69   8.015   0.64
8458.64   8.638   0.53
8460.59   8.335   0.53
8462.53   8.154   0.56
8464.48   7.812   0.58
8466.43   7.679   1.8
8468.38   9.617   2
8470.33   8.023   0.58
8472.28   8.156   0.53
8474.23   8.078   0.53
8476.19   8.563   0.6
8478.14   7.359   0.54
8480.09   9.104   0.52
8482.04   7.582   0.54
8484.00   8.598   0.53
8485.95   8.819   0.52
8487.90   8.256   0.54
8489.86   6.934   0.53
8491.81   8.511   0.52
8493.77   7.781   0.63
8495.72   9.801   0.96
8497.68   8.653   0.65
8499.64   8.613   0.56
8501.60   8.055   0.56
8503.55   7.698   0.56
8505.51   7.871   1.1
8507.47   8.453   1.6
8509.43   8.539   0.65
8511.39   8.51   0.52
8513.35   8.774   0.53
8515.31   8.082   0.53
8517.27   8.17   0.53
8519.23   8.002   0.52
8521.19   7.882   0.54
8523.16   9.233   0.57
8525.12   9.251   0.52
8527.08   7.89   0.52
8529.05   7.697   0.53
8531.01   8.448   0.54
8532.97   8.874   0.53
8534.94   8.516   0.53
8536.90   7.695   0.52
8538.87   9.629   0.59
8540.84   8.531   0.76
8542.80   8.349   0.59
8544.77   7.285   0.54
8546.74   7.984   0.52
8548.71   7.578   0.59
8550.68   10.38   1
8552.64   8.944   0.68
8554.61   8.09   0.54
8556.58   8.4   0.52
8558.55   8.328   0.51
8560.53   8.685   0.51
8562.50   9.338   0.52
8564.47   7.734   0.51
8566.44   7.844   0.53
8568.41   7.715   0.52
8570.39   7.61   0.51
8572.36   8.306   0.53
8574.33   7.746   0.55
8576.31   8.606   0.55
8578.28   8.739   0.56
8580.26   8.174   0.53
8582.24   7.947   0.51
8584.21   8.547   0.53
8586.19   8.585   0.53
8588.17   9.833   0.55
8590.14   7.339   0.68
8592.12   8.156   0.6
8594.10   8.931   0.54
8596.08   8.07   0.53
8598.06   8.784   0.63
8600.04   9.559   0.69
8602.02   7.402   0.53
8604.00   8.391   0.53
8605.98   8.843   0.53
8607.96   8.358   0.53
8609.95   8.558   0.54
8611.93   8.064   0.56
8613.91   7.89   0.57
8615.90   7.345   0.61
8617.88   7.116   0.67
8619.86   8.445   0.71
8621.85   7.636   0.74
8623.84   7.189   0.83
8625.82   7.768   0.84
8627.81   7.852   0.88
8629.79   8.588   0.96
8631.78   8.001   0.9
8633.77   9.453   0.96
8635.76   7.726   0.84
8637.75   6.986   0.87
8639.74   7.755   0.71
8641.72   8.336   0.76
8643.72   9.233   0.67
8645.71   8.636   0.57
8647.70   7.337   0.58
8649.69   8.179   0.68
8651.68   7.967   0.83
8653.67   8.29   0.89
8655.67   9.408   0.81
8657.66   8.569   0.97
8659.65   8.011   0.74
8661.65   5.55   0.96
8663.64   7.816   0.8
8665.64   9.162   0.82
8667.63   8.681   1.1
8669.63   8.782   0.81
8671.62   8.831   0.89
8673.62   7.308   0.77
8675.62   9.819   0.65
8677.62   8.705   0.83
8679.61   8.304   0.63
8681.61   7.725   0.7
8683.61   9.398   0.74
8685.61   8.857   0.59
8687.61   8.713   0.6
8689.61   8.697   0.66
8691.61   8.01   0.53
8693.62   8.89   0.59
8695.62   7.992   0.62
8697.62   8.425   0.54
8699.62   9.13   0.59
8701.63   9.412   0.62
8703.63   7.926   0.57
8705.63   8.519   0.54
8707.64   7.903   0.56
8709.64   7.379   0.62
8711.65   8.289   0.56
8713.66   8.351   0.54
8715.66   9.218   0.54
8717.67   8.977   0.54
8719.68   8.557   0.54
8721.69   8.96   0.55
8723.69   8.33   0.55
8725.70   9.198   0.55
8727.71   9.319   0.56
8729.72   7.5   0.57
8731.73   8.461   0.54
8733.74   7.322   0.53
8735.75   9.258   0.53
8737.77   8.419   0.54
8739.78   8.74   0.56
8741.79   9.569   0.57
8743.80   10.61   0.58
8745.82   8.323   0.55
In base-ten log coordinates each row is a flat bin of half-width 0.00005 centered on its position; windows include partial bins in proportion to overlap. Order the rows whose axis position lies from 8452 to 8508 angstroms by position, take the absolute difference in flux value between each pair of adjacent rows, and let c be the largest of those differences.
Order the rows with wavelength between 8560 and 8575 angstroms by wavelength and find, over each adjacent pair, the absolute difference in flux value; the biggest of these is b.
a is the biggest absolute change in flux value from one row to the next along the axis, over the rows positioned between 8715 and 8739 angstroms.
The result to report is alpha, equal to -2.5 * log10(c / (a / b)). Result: -0.6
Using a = 1.9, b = 1.6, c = 2.02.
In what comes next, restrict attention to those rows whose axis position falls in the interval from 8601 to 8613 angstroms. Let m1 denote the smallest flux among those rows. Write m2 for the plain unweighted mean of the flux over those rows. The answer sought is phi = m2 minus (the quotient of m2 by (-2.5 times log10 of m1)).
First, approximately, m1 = 7.402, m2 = 8.27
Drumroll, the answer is 12.1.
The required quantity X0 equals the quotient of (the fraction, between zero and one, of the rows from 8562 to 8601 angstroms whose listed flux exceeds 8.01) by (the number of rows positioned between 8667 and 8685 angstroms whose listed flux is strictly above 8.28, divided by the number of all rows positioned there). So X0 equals 0.84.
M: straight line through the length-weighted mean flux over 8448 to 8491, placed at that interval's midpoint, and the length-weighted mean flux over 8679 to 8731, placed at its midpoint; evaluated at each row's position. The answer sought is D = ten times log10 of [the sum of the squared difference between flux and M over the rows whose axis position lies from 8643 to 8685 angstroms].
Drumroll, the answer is 12.5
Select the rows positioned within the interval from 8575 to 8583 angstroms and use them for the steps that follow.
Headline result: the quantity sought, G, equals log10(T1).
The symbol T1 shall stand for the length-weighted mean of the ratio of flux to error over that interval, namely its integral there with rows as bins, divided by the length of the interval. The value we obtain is 1.190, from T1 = 15.5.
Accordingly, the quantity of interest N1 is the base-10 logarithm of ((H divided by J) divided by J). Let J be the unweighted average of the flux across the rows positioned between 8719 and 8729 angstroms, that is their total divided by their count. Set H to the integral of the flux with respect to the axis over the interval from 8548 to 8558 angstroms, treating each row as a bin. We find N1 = 0.04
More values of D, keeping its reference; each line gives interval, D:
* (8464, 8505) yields 10.0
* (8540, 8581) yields 9.9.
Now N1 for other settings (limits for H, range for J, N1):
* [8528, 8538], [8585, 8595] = 0.05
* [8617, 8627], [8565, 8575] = 0.09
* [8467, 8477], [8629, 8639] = 0.10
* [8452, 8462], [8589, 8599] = 0.09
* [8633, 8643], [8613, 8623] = 0.13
